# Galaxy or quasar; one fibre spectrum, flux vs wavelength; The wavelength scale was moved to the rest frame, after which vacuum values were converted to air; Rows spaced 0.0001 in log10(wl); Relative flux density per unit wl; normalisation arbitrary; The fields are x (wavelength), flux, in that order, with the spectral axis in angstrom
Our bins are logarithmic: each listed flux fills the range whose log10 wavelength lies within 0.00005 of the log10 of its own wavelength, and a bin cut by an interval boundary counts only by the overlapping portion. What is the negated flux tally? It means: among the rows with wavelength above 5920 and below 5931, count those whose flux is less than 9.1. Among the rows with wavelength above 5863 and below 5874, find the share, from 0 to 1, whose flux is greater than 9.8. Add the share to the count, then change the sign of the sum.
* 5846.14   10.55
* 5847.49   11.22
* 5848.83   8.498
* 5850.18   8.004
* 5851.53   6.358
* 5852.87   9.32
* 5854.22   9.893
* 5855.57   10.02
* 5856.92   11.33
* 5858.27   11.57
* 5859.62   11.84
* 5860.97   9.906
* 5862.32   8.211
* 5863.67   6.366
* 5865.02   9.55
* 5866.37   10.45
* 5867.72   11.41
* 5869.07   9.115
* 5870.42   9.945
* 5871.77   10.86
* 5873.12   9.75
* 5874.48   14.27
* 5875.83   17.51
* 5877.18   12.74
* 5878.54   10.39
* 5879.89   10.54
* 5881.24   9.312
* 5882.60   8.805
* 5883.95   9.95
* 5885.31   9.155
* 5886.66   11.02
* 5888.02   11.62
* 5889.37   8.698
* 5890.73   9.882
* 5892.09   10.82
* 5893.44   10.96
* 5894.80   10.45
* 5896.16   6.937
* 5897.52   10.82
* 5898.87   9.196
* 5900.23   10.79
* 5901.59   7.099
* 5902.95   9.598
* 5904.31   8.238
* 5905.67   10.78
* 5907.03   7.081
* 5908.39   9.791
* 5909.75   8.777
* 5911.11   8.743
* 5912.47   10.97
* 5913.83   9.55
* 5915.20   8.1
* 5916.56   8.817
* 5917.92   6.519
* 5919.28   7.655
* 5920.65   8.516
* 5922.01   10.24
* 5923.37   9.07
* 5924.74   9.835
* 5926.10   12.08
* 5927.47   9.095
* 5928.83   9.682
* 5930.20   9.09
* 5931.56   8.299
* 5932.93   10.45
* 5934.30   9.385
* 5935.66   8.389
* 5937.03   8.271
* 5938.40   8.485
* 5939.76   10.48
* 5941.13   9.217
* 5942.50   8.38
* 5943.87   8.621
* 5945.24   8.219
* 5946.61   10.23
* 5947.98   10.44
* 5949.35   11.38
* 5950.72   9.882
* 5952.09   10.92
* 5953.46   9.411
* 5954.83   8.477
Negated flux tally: -4.5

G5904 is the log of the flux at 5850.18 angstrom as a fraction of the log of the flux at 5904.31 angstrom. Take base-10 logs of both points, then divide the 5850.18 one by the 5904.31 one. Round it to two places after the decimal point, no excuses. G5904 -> 0.99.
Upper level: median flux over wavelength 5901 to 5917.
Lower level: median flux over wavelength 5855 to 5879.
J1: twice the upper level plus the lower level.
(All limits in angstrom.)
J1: 28.0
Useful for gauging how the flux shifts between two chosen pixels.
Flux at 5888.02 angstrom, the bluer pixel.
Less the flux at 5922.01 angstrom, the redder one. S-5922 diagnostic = 1.4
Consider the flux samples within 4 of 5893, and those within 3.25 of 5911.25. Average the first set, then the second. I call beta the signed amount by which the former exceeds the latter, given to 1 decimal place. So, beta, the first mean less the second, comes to 0.1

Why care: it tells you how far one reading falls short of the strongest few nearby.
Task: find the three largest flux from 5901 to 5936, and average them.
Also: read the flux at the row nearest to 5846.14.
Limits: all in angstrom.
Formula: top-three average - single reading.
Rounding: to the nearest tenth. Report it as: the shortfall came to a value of 0.7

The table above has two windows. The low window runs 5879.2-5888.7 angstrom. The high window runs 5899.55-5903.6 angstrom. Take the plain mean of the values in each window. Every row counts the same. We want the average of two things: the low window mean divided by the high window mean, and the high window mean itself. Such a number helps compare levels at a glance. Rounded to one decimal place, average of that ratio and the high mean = 5.1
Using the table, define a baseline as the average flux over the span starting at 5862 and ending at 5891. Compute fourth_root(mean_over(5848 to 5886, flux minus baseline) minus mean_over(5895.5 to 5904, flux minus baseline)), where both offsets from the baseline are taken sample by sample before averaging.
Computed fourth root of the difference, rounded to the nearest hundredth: 1.03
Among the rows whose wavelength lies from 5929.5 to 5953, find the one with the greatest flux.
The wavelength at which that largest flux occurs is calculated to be 5949.35 angstrom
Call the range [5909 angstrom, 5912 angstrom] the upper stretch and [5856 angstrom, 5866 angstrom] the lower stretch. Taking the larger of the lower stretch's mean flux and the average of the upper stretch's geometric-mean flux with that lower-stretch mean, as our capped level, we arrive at 9.8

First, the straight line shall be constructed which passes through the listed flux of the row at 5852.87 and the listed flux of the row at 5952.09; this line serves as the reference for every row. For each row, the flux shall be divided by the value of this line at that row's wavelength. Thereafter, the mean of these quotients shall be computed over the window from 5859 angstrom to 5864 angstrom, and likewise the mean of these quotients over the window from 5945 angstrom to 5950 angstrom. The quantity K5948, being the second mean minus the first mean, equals -0.03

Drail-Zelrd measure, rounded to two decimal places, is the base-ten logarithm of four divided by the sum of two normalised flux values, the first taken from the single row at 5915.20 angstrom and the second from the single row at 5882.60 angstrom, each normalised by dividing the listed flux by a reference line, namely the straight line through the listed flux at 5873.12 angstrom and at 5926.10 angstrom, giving 0.41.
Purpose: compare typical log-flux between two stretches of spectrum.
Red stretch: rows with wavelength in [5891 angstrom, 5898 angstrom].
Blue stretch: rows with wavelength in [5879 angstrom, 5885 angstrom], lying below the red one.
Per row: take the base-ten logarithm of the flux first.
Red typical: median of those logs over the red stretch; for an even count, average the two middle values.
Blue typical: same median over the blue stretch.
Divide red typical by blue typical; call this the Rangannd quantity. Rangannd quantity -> 1.05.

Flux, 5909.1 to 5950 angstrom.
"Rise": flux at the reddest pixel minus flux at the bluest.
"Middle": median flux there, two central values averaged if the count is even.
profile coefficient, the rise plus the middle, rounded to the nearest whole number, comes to 12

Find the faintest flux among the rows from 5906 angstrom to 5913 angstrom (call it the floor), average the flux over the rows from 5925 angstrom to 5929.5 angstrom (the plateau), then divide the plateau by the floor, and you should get 1.45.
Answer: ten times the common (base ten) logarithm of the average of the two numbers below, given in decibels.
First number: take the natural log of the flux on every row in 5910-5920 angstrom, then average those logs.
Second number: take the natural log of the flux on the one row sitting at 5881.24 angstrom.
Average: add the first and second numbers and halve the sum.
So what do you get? 3.40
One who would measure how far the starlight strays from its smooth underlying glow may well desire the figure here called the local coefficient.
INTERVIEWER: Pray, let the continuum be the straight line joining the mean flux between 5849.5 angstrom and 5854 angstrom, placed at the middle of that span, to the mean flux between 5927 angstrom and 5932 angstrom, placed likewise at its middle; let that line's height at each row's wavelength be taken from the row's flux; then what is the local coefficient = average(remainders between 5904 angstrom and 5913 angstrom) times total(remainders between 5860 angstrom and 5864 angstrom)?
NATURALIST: 0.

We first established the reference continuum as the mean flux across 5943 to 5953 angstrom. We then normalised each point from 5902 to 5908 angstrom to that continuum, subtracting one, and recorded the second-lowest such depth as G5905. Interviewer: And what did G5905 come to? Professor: -0.17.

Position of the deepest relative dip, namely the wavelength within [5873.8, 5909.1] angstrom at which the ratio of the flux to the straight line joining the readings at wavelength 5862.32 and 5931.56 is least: 5896.16 angstrom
